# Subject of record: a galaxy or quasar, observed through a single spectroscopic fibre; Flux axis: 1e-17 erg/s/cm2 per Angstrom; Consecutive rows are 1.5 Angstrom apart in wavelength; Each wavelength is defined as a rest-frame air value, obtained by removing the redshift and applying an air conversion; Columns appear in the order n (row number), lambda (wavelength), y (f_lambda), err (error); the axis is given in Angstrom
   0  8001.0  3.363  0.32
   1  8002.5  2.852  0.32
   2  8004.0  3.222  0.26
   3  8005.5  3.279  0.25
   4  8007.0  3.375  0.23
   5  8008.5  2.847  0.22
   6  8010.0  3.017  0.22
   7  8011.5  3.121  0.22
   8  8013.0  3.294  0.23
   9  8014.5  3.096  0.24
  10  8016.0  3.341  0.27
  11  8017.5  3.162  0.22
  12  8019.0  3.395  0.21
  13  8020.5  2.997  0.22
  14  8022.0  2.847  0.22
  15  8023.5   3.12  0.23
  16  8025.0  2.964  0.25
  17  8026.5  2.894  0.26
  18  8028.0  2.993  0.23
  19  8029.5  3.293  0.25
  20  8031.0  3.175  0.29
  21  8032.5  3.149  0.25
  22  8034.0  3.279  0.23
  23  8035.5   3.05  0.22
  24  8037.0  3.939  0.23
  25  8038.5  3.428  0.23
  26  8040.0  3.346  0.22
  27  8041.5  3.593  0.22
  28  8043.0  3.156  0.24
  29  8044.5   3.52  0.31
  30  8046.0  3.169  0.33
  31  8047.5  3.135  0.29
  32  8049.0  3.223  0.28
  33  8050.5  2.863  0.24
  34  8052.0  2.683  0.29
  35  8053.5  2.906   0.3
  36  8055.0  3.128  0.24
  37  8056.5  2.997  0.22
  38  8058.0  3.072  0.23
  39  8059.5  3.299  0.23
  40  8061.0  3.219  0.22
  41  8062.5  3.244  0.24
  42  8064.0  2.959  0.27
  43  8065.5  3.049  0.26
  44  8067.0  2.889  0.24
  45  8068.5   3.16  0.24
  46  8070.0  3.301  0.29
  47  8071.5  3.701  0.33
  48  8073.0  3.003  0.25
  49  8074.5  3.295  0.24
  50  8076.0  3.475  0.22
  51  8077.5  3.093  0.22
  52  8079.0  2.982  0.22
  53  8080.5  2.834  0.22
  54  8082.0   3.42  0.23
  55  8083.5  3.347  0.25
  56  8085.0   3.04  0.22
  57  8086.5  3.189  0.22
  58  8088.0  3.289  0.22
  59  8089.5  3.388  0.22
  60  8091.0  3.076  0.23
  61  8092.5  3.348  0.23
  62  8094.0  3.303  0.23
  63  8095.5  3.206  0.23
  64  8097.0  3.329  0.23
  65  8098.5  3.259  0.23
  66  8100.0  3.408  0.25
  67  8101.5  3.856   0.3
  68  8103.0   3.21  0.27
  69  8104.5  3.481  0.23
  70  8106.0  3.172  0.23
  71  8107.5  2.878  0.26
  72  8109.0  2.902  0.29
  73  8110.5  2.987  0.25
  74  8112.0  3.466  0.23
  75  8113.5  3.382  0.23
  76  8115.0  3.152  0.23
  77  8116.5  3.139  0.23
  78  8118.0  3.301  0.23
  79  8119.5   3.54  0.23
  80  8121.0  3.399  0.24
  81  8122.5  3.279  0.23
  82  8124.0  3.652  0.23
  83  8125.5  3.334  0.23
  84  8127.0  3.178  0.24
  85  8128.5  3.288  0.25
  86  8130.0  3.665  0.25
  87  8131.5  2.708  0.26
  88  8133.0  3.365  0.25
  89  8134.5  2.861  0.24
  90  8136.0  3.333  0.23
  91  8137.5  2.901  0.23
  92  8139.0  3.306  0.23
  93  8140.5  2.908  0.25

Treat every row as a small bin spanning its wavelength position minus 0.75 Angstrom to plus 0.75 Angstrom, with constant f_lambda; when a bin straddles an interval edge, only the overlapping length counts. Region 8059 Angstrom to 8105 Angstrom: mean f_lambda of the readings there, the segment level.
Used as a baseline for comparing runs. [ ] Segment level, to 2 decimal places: 3.25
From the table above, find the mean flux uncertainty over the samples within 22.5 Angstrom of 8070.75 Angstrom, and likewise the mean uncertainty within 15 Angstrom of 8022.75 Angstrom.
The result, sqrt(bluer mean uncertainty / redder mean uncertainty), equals 0.98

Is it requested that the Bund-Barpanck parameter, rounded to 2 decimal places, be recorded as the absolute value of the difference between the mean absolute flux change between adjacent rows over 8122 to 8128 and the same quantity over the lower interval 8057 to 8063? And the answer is 0.17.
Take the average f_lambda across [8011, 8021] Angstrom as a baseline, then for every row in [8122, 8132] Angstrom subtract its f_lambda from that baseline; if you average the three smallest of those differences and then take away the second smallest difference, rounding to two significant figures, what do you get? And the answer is 0.10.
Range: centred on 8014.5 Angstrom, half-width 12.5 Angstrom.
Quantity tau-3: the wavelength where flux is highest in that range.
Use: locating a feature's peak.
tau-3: 8019.0 Angstrom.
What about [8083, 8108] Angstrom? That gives 8101.5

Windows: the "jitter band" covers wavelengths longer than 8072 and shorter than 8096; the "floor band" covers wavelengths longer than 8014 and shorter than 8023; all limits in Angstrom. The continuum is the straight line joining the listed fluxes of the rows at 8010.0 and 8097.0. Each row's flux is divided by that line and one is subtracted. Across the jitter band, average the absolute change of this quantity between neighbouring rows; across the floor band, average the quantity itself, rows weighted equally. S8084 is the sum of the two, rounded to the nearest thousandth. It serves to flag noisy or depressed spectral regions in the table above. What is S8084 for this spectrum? 0.095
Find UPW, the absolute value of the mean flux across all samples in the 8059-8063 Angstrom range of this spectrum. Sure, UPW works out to 3.25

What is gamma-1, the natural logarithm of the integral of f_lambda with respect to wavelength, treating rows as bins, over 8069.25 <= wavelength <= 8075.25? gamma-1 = 2.99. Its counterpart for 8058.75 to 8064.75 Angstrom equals 2.95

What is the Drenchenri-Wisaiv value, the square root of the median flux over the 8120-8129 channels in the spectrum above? 1.82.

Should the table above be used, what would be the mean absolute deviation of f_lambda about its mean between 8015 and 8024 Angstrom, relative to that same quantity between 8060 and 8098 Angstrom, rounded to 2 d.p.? 0.98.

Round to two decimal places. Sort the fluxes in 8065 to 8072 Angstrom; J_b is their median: 3.16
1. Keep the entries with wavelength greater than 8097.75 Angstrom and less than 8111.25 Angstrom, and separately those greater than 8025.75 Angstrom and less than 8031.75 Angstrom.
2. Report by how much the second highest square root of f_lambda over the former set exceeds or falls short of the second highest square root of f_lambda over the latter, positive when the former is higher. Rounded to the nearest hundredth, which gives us 0.08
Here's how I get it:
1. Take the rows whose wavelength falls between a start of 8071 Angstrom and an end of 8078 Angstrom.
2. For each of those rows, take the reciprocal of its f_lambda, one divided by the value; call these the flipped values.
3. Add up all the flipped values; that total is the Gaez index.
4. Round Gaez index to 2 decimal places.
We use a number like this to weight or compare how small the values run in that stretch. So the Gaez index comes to 1.52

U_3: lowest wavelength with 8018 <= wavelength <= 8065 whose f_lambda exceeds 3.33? 8019.0 Angstrom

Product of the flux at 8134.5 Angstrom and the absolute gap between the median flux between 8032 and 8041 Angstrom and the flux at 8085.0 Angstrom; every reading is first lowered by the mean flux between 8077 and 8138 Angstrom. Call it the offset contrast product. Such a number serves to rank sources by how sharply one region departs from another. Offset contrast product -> -0.104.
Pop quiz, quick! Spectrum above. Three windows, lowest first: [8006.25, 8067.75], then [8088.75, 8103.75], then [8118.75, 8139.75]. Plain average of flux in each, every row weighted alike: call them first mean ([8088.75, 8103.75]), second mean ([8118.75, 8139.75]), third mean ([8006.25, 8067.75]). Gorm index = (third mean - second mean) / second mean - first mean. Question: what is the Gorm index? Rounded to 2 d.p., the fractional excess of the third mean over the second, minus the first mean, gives -3.38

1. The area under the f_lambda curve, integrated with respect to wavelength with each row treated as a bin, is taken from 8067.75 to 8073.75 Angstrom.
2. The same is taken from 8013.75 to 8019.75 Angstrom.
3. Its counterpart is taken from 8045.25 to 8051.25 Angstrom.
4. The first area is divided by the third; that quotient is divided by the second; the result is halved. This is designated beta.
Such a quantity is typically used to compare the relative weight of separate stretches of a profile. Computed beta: 0.0273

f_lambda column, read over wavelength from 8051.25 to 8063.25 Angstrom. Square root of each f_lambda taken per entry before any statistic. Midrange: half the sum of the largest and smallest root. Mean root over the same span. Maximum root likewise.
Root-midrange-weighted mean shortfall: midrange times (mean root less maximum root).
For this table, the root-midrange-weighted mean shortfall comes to -0.11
